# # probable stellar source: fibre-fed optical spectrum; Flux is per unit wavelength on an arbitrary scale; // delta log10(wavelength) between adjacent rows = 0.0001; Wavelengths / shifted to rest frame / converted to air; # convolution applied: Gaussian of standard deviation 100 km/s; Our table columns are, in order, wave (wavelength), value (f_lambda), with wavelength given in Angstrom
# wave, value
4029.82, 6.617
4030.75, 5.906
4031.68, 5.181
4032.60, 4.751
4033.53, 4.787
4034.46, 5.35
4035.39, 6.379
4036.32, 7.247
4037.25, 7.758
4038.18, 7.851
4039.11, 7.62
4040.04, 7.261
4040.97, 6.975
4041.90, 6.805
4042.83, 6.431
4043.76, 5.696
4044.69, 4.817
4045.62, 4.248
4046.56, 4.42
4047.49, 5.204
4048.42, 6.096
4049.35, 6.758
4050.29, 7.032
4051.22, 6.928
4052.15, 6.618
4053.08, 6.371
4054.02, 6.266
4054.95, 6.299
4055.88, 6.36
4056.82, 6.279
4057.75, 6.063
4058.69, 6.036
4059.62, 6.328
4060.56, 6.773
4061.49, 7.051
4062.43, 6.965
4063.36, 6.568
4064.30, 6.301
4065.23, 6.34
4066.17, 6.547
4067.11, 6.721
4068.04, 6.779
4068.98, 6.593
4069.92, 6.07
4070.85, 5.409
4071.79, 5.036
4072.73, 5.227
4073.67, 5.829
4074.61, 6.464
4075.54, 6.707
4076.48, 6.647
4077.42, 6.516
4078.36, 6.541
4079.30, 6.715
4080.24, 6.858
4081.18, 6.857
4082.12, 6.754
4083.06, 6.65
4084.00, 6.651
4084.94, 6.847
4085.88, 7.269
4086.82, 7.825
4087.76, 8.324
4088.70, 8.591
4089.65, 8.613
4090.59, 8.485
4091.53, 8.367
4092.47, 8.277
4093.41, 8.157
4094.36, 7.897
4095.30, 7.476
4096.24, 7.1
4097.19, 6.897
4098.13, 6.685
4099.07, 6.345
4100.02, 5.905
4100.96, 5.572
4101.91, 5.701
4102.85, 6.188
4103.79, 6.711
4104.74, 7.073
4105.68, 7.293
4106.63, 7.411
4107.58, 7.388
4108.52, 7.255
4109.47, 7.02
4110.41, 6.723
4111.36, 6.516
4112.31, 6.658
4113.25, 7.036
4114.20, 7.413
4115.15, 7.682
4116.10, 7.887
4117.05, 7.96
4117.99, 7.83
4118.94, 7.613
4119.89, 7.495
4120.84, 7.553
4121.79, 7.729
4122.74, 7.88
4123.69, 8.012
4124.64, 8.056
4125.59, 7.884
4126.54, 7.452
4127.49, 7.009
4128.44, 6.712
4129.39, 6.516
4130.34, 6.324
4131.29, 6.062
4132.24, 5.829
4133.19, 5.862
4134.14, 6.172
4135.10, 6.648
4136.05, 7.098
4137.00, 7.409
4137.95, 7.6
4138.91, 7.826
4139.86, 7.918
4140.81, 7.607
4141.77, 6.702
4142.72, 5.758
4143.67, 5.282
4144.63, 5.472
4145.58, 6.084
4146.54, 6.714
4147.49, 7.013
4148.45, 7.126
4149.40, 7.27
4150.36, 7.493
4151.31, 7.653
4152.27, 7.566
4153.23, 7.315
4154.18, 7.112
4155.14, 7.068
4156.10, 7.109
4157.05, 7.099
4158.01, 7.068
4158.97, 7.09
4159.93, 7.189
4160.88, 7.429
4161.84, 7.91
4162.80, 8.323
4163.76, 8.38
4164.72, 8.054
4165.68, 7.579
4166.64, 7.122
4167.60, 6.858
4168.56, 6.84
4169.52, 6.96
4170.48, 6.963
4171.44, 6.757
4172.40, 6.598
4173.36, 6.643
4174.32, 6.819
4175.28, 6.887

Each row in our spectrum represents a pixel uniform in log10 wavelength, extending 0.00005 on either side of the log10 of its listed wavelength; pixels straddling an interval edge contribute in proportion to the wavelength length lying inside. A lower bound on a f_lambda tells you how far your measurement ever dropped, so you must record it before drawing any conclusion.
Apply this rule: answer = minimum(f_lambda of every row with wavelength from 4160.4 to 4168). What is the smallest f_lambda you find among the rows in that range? 6.858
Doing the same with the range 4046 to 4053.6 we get 4.42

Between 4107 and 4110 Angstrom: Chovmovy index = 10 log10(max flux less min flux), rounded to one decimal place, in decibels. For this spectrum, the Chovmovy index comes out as -4.3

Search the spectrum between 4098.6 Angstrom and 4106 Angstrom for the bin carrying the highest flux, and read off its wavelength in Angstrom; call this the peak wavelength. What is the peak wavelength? 4105.68 Angstrom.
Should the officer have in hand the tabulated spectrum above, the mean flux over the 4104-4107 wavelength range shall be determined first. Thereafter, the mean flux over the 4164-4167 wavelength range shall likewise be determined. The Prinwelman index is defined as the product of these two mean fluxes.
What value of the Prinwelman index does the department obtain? 55.1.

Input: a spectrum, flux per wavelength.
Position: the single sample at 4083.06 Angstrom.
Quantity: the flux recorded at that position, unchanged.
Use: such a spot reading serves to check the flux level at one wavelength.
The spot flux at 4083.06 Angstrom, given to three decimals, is 6.650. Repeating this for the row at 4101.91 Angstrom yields 5.701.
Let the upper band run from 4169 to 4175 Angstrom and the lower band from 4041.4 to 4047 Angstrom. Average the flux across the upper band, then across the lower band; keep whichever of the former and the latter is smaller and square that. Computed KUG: 29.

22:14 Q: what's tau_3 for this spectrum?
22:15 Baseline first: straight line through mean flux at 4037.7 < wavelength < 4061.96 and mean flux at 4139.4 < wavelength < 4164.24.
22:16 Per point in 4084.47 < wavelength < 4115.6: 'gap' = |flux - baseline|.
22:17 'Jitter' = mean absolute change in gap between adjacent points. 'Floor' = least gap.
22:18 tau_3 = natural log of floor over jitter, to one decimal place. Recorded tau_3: -3.0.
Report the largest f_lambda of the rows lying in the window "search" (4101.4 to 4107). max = 7.411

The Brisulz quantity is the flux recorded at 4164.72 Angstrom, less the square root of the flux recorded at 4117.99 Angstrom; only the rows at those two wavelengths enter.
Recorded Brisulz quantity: 5.3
